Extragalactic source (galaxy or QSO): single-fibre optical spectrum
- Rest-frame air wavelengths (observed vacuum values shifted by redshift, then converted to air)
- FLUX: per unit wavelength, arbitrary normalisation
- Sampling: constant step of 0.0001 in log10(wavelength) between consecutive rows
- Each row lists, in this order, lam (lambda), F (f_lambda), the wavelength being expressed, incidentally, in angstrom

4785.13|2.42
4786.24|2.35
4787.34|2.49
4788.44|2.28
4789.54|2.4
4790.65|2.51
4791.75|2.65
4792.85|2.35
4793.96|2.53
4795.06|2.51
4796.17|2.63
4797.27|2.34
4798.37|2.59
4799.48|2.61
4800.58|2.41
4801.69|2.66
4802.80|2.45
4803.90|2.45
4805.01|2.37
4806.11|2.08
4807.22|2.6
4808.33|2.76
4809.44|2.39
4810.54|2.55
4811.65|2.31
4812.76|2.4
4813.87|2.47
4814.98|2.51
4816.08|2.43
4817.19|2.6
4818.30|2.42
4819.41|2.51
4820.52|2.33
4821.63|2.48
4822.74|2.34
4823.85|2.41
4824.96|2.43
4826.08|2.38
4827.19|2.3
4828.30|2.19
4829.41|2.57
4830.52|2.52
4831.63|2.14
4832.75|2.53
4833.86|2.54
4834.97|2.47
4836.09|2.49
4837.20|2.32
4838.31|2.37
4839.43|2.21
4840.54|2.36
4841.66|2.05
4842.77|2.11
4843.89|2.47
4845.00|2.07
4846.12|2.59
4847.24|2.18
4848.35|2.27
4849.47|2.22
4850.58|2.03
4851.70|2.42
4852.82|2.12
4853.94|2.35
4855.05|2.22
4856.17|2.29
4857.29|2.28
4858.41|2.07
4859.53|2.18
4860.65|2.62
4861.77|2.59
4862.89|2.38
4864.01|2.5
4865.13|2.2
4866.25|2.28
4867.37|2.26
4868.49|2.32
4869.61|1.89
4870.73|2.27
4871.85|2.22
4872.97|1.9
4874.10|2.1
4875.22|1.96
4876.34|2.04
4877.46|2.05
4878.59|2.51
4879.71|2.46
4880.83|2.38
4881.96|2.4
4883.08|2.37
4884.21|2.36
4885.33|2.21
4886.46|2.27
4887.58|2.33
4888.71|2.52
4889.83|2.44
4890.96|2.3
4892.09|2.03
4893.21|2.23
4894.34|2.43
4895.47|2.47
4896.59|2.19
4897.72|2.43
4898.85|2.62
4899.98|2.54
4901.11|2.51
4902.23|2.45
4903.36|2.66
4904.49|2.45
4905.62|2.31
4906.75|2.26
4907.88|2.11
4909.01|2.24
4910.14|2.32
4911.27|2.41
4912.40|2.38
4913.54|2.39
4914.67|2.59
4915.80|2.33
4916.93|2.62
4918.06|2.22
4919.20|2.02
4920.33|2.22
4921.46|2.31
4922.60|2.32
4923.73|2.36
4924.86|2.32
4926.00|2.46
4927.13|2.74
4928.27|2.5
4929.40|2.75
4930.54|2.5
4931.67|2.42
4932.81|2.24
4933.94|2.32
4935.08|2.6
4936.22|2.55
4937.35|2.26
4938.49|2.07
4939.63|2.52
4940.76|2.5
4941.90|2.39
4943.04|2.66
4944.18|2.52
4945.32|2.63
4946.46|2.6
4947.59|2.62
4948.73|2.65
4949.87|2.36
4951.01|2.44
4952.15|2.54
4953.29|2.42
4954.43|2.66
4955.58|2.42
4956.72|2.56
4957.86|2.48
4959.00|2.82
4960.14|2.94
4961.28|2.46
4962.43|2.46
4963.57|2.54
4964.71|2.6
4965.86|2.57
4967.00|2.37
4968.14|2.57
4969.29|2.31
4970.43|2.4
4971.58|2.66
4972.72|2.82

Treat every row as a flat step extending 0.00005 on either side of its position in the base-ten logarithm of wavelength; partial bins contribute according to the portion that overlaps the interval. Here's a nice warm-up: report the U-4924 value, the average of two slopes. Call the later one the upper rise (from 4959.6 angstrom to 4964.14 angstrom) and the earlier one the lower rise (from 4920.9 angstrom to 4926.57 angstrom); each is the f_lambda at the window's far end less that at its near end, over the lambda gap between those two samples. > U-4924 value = -0.042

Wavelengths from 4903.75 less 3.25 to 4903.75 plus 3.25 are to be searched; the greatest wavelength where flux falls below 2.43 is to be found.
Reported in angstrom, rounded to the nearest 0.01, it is 4906.75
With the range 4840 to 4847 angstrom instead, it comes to 4845.00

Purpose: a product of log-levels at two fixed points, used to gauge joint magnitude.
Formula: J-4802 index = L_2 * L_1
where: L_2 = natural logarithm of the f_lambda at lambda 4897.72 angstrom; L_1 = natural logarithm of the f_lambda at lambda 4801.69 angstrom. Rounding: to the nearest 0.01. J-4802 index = 0.87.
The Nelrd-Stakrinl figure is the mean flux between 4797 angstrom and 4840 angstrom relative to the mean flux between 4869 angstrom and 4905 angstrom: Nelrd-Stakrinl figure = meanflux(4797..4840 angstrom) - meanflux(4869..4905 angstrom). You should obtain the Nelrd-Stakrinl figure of 0.12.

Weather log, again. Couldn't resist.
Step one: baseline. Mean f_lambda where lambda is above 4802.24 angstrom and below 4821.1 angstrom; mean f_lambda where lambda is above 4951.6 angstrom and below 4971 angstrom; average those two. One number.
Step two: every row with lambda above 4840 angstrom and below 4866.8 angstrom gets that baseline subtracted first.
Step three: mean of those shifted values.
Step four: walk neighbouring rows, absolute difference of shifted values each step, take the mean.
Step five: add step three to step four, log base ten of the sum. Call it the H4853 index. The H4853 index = -2.0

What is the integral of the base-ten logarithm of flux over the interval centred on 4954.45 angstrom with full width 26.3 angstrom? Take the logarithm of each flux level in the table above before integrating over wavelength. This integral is 11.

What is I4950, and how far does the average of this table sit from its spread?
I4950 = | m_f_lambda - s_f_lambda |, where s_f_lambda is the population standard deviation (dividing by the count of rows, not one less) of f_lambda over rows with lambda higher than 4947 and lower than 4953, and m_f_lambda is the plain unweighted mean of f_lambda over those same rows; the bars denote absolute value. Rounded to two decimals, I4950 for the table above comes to 2.41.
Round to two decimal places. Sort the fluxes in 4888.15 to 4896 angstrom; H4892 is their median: 2.43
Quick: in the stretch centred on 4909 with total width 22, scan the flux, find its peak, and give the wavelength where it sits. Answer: 4903.36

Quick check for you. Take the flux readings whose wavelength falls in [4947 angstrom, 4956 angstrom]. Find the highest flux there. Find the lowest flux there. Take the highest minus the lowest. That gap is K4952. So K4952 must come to 0.30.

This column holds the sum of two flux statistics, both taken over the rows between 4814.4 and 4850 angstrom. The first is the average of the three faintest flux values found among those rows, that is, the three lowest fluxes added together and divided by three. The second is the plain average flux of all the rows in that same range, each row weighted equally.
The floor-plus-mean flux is 4.45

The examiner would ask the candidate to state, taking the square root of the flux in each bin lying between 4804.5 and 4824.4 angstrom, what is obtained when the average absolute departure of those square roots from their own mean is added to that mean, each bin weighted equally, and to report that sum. 1.60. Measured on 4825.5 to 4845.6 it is 1.58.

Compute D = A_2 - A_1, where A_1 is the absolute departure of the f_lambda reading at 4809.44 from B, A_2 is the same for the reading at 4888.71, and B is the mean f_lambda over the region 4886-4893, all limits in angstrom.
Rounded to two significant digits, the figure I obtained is 0.13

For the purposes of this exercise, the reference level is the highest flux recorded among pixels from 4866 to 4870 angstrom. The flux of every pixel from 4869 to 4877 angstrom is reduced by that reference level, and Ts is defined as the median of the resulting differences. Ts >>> -0.28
